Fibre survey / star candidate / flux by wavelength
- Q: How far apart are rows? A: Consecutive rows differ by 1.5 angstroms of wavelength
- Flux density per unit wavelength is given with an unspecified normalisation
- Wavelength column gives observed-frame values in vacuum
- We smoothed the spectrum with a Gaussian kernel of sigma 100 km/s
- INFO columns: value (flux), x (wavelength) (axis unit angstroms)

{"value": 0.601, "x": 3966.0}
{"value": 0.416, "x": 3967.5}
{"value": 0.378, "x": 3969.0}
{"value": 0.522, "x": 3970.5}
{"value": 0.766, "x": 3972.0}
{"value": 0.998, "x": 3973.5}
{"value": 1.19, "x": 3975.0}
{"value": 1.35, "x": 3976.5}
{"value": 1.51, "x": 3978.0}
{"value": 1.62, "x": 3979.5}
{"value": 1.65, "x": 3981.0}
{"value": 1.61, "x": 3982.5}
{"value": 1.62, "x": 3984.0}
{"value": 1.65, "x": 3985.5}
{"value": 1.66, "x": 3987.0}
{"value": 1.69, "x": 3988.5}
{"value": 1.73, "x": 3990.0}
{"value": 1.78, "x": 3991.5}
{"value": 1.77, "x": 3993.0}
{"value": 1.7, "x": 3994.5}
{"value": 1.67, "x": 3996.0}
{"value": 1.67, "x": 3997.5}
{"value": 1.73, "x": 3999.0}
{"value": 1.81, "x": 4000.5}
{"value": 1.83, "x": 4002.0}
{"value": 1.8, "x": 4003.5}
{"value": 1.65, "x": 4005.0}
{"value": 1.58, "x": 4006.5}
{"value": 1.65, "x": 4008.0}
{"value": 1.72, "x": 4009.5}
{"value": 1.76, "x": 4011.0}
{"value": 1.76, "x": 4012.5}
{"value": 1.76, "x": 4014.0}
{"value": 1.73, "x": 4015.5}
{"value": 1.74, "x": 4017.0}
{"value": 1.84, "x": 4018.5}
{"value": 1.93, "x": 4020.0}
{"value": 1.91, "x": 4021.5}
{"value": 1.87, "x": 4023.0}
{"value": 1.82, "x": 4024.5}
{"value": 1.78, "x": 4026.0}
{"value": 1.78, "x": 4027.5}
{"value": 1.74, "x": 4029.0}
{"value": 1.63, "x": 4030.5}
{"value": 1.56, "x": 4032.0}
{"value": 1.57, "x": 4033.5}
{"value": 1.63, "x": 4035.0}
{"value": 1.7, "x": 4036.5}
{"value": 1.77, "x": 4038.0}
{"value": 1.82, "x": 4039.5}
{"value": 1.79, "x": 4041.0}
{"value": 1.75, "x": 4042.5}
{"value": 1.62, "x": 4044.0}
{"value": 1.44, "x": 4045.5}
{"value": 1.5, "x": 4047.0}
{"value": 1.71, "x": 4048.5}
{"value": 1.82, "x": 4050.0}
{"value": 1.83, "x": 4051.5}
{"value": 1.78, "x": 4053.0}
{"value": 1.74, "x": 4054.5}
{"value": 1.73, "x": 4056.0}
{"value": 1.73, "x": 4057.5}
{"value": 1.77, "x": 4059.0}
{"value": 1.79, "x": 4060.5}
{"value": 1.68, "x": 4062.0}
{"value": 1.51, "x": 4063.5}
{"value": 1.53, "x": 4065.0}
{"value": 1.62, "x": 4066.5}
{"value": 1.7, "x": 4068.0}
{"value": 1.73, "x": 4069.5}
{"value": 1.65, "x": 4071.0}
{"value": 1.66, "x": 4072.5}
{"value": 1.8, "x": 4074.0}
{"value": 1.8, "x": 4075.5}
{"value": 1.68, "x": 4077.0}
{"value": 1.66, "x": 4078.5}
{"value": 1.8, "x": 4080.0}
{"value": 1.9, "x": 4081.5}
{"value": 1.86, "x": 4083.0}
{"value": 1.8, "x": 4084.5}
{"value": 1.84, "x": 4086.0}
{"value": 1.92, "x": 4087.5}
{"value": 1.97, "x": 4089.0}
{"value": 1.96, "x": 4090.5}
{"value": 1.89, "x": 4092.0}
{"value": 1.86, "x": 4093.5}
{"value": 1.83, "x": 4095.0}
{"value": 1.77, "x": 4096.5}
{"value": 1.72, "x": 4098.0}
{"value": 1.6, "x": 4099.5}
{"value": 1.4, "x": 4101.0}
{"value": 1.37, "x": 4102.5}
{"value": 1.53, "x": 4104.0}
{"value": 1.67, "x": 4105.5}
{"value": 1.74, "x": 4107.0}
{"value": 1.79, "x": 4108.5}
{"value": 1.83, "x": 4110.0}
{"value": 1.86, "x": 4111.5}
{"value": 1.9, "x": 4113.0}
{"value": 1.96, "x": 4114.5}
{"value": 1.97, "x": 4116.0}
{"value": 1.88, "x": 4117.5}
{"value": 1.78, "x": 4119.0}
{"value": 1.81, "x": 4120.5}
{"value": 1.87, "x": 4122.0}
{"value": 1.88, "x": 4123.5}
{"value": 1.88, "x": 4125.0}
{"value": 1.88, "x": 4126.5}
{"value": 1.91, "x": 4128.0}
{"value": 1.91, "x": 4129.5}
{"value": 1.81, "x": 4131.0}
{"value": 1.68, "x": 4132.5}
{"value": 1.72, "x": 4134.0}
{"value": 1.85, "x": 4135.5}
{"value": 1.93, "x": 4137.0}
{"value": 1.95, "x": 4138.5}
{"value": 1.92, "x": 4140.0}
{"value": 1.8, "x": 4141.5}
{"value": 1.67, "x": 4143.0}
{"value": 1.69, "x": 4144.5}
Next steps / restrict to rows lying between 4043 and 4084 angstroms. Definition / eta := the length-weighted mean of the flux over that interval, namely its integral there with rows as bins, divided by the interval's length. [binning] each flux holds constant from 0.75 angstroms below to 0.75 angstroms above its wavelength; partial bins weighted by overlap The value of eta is 1.71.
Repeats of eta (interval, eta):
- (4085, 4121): 1.79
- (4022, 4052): 1.71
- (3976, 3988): 1.59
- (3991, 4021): 1.75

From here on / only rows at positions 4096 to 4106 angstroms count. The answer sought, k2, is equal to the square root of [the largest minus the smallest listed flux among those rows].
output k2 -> 0.63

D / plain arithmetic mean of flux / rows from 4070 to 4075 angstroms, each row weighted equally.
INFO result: 1.70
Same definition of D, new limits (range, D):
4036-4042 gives 1.77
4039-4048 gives 1.65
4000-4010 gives 1.72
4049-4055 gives 1.79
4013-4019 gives 1.77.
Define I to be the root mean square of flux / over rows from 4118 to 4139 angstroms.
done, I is 1.85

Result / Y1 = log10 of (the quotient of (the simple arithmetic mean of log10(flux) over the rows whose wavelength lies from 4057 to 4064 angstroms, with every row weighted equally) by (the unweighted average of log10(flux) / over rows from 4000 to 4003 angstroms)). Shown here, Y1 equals -0.056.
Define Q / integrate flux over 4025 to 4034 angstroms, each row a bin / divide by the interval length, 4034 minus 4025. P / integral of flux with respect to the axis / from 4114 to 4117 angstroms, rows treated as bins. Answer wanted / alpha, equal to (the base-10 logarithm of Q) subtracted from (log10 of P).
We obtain 0.54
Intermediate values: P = 6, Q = 1.68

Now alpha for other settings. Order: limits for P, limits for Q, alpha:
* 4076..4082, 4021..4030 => 0.77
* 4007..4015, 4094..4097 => 0.88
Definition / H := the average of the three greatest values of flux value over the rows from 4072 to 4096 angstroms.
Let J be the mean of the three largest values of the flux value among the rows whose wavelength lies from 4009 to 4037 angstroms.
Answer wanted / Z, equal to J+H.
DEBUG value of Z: 3.85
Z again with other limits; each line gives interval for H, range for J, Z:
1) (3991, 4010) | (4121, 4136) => 3.71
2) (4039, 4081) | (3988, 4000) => 3.58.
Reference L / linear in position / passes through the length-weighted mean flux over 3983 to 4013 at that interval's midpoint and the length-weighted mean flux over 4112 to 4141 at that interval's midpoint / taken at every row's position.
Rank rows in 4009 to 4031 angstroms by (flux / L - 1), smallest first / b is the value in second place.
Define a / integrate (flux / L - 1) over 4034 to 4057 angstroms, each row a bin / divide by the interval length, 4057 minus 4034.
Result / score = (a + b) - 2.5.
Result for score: -2.54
